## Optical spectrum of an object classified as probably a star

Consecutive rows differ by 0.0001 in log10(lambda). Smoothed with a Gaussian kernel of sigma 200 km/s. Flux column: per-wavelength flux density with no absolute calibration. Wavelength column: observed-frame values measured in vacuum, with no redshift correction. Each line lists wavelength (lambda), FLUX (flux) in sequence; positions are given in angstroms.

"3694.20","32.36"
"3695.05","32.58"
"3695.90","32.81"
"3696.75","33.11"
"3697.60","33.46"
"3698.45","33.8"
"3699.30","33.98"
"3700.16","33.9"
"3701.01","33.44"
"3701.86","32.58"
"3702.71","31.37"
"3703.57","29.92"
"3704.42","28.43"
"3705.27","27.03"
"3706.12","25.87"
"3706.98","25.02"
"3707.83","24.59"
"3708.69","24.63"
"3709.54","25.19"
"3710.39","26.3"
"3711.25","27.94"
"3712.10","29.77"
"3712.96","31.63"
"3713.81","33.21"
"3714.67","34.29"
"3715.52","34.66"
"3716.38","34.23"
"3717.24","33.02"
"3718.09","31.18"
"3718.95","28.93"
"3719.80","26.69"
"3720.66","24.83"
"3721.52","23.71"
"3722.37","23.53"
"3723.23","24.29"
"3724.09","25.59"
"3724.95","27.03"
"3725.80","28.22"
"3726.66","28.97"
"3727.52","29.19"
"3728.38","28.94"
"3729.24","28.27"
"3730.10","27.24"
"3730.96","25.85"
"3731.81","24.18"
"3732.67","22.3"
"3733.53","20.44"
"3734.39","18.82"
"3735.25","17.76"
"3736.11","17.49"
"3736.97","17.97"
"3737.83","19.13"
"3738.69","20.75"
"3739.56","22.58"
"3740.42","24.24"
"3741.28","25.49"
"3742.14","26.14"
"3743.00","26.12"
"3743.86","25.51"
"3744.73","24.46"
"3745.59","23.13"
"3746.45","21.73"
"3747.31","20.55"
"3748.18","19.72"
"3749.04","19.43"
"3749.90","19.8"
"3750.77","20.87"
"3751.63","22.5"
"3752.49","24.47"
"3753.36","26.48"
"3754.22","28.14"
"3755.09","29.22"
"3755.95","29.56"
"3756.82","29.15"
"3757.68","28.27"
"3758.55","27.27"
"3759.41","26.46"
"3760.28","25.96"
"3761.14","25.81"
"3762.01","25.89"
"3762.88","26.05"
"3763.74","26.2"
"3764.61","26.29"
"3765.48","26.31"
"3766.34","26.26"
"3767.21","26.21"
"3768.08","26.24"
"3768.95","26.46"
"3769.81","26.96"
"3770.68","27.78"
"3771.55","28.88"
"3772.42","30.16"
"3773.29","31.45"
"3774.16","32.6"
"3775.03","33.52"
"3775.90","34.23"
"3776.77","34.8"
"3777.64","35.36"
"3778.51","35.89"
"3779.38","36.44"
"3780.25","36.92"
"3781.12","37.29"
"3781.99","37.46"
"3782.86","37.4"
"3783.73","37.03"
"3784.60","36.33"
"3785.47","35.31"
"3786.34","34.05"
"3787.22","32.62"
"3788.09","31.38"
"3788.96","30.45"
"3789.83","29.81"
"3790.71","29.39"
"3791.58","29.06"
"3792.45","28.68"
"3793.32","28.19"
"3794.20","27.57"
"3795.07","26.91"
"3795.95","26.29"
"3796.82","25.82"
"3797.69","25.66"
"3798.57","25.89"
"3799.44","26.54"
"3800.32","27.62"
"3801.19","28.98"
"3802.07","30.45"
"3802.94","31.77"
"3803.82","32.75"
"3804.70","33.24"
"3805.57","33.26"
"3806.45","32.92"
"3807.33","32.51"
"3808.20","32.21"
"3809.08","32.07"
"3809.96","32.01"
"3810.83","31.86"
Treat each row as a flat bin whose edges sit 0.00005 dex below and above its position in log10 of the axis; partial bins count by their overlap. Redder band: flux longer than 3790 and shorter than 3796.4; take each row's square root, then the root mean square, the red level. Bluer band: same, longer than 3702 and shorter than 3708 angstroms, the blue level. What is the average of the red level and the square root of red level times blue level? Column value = 5.3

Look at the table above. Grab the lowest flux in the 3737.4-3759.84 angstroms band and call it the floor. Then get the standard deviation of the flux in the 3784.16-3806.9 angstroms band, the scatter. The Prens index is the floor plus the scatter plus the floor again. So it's 41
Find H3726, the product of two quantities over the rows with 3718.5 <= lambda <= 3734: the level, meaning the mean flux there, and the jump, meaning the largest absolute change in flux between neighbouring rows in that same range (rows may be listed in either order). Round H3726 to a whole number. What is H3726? 58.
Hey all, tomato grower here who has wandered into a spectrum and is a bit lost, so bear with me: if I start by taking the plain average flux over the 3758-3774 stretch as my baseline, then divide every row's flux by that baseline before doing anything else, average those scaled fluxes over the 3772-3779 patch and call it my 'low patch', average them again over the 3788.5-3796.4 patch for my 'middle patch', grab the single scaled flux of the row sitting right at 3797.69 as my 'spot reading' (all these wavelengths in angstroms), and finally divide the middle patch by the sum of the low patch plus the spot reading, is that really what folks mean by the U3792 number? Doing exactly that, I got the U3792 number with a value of 0.48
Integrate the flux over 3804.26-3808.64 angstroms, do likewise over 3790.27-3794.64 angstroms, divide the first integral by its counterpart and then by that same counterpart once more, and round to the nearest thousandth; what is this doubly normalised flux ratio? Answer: 0.009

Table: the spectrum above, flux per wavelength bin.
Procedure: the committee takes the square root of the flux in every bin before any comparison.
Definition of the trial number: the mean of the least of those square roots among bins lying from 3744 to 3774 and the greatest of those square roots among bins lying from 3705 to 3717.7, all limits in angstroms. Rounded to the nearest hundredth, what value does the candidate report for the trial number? 5.15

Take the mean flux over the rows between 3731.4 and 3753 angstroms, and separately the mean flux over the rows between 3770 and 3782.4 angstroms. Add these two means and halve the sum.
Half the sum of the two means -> 28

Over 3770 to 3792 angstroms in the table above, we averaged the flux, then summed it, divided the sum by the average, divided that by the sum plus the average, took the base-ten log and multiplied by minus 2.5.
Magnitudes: 3.85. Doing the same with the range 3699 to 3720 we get 3.73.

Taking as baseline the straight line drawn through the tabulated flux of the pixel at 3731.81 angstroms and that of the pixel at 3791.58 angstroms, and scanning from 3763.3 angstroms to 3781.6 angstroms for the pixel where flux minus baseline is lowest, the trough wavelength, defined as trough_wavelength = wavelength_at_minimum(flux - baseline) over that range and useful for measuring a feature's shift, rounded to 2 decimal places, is 3768.08 angstroms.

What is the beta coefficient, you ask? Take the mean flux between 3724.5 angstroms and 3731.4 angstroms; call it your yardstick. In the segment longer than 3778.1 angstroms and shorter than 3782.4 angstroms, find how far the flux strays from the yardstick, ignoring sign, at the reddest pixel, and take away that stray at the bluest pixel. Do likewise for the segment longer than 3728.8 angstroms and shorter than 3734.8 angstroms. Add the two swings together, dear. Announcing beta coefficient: 10.4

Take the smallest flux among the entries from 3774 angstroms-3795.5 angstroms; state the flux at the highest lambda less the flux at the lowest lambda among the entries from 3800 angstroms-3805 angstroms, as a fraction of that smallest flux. 0.21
